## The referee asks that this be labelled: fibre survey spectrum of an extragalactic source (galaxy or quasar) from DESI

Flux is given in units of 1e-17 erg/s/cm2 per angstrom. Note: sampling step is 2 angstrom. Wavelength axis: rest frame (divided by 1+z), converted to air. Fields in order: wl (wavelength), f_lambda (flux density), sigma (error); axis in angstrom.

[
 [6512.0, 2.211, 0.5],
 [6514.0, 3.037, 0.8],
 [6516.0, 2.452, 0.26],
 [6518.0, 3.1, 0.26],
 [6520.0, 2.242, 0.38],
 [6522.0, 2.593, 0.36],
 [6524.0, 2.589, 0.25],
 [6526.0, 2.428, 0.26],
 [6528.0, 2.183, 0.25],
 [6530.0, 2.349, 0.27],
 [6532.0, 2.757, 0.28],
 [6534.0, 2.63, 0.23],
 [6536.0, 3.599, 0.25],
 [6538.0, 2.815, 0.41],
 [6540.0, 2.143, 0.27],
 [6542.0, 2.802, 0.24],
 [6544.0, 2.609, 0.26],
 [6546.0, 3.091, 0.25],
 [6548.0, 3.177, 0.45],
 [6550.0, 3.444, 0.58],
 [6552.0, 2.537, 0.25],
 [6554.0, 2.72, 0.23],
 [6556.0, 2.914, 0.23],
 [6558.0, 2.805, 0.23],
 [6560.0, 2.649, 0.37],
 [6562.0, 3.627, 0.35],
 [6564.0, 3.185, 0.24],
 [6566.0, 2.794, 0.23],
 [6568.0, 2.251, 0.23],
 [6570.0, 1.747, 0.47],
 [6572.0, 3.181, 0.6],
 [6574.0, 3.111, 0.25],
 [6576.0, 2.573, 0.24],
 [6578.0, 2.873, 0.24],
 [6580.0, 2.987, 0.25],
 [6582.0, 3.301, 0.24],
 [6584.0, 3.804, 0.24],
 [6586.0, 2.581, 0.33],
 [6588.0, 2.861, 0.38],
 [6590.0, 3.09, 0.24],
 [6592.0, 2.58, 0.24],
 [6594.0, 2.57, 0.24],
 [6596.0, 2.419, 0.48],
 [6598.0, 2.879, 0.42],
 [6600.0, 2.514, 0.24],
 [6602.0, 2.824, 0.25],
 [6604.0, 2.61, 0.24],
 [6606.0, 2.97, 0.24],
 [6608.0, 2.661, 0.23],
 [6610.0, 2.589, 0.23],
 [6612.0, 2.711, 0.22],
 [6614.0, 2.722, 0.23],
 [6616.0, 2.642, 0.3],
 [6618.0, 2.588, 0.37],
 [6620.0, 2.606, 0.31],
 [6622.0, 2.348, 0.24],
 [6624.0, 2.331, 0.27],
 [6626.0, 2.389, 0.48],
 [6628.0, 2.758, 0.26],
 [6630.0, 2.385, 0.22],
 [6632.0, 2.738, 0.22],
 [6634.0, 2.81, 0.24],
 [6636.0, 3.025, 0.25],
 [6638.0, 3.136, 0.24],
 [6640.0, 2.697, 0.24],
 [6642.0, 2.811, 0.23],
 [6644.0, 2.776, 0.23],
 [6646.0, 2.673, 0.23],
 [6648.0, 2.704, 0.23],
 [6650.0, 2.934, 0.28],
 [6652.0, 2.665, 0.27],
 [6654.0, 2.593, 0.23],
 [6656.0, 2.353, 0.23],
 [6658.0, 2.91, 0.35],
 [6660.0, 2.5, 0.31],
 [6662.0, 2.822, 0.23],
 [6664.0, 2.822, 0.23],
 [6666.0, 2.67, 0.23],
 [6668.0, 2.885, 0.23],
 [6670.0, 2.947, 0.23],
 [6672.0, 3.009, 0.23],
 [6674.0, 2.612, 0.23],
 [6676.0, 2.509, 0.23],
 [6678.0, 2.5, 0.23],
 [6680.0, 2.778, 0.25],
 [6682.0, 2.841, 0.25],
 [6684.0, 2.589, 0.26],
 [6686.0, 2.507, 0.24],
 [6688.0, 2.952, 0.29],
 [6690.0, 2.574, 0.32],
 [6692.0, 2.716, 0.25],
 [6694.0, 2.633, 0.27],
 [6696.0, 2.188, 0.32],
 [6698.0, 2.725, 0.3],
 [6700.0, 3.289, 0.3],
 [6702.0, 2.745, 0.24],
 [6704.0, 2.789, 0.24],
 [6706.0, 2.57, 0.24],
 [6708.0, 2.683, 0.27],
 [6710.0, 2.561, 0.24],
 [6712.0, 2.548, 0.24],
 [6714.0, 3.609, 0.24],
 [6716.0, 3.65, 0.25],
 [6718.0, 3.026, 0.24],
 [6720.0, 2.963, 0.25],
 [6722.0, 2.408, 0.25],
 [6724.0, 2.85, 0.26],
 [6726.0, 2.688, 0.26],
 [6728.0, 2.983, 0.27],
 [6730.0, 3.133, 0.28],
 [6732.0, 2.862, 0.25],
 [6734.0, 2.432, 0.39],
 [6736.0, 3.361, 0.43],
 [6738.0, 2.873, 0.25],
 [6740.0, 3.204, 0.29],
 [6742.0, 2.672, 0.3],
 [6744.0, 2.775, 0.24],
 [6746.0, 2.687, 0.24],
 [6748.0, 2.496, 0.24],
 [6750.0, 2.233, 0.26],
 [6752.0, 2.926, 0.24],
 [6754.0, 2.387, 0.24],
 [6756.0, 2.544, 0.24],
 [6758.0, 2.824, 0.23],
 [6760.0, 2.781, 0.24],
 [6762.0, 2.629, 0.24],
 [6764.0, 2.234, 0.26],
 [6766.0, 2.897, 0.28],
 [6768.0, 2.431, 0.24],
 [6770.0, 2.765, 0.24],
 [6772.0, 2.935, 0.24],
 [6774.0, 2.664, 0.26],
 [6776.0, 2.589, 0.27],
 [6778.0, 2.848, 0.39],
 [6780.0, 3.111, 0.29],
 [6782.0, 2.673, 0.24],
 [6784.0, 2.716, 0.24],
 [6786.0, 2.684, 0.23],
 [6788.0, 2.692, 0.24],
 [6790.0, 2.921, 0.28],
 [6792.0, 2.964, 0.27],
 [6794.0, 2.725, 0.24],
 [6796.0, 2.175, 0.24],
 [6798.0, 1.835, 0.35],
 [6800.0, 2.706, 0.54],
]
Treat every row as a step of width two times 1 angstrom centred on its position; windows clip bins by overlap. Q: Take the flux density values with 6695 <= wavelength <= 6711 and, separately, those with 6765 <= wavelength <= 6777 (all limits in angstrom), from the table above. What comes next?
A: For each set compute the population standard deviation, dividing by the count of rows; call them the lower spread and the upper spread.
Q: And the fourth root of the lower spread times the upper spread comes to 0.473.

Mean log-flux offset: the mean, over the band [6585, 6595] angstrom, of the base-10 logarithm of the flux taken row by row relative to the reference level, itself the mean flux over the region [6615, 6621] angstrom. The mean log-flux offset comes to 0.019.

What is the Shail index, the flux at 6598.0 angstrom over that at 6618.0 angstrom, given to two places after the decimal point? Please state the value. 1.11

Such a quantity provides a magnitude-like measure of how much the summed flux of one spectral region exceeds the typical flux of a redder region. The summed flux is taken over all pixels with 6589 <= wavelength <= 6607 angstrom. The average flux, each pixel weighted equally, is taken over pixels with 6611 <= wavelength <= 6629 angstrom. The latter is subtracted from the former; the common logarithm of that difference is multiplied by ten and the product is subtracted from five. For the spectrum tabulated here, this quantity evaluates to -8.40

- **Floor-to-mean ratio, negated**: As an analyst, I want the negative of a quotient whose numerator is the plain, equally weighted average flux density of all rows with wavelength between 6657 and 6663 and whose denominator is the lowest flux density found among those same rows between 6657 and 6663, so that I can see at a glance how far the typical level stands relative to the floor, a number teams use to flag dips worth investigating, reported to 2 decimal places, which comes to -1.10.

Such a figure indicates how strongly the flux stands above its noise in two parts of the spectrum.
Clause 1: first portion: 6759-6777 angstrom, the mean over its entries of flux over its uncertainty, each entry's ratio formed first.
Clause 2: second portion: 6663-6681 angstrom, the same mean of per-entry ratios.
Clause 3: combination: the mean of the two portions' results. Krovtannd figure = 11.2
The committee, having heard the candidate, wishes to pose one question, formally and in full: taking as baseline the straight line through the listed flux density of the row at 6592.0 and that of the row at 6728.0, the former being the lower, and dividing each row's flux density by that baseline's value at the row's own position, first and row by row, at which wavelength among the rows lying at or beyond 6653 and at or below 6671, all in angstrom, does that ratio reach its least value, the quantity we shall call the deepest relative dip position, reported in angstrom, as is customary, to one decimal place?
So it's 6656.0 angstrom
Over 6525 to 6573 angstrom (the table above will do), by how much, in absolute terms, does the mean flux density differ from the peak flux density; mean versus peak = 0.86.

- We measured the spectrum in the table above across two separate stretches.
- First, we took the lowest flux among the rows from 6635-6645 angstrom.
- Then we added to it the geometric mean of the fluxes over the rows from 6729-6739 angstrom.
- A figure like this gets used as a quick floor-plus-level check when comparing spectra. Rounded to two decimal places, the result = 5.61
